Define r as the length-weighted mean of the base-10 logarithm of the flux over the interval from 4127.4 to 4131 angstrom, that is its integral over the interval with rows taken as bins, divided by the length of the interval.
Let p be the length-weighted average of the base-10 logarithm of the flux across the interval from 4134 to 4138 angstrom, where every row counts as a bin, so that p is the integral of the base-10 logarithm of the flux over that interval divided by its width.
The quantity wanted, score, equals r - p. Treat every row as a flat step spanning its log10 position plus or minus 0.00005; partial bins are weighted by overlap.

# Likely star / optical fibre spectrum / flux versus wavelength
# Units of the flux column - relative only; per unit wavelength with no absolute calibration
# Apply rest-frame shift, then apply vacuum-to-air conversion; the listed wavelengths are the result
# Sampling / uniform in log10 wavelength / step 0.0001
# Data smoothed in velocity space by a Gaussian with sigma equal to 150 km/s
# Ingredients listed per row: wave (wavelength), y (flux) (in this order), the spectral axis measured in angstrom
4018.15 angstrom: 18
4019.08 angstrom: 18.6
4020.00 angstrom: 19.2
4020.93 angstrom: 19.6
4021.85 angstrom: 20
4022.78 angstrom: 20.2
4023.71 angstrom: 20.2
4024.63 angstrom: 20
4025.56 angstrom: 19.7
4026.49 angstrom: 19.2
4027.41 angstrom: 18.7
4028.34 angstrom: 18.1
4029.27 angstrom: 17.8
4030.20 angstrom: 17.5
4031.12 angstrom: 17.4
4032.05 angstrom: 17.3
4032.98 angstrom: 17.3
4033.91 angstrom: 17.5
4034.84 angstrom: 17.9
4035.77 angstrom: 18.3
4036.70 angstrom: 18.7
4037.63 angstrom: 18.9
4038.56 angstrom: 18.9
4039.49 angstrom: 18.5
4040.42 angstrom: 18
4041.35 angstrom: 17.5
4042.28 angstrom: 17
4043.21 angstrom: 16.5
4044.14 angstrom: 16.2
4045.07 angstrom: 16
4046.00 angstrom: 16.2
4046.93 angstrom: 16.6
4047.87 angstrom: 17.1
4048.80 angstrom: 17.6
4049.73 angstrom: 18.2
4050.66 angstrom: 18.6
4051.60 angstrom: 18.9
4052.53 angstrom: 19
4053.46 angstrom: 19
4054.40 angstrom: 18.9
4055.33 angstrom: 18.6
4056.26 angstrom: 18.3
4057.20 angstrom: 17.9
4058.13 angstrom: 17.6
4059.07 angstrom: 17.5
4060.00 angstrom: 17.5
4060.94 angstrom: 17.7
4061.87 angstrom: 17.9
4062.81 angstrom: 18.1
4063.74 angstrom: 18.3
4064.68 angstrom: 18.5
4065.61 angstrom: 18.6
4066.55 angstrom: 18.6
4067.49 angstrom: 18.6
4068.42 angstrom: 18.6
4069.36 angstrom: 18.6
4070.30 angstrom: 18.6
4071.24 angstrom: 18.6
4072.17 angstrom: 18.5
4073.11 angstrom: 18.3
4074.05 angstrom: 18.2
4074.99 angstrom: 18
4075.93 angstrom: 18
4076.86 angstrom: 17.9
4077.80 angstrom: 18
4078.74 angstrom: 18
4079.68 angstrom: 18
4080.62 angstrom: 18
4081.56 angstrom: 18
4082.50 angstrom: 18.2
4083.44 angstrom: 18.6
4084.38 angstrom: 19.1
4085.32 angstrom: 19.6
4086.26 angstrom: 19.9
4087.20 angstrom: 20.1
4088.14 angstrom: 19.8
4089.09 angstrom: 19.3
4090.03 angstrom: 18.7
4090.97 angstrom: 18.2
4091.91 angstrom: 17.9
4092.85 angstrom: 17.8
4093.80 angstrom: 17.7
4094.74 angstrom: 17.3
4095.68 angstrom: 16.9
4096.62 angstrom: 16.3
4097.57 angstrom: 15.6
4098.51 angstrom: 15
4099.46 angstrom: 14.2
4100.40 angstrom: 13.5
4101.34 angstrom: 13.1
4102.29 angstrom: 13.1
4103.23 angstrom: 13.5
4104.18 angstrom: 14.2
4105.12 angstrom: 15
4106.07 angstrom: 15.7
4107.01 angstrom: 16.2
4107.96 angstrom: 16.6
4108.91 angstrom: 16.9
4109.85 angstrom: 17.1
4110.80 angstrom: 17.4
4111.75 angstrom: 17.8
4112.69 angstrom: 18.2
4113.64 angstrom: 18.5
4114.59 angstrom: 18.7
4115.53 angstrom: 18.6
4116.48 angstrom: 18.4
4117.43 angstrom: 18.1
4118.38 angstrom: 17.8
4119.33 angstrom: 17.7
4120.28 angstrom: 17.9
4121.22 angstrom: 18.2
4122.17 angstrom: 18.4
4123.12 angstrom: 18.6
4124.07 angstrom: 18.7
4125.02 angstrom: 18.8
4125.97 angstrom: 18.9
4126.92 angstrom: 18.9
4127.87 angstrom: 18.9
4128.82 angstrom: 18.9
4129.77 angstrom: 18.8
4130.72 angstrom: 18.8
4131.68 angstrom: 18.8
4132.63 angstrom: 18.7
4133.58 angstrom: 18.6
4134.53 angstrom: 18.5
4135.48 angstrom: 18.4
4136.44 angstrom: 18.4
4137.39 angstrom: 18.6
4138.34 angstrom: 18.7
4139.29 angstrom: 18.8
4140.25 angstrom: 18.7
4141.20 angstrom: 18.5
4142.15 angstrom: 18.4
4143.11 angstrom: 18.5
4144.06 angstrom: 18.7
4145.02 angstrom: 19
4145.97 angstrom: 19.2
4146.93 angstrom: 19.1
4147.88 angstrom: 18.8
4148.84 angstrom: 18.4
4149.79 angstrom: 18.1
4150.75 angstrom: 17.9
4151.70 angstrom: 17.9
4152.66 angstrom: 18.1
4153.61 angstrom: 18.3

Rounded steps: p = 1.267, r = 1.28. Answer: 0.009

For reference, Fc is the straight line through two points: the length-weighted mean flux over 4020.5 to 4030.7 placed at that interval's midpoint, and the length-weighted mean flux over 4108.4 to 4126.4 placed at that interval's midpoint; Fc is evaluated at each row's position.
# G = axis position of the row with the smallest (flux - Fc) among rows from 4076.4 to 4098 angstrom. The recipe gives 4097.57 angstrom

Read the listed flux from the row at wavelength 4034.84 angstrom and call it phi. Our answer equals 17.9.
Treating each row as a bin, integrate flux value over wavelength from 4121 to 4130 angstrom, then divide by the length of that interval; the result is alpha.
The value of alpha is 18.7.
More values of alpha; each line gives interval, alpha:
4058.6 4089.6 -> 18.5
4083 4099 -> 18.1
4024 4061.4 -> 18.0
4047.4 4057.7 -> 18.4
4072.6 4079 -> 18.1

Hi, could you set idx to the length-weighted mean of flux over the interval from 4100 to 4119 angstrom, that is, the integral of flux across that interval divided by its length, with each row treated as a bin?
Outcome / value 16.4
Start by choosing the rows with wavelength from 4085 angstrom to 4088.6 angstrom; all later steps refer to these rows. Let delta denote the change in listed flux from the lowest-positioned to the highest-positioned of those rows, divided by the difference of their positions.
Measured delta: 0.07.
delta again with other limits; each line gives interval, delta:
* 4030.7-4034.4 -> 0.04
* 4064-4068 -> 0.04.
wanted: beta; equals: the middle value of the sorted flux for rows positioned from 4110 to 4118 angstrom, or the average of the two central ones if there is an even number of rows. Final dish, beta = 18.3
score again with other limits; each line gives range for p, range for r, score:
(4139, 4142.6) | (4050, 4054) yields 0.004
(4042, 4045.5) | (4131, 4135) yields 0.054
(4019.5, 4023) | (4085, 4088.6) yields 0.003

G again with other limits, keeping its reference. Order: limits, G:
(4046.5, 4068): 4046.93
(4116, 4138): 4119.33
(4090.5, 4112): 4101.34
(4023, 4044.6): 4044.14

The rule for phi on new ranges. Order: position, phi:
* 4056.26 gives 18.3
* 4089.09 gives 19.3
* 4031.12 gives 17.4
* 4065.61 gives 18.6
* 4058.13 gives 17.6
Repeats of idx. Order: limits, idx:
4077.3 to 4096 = 18.5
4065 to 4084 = 18.3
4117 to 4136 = 18.5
